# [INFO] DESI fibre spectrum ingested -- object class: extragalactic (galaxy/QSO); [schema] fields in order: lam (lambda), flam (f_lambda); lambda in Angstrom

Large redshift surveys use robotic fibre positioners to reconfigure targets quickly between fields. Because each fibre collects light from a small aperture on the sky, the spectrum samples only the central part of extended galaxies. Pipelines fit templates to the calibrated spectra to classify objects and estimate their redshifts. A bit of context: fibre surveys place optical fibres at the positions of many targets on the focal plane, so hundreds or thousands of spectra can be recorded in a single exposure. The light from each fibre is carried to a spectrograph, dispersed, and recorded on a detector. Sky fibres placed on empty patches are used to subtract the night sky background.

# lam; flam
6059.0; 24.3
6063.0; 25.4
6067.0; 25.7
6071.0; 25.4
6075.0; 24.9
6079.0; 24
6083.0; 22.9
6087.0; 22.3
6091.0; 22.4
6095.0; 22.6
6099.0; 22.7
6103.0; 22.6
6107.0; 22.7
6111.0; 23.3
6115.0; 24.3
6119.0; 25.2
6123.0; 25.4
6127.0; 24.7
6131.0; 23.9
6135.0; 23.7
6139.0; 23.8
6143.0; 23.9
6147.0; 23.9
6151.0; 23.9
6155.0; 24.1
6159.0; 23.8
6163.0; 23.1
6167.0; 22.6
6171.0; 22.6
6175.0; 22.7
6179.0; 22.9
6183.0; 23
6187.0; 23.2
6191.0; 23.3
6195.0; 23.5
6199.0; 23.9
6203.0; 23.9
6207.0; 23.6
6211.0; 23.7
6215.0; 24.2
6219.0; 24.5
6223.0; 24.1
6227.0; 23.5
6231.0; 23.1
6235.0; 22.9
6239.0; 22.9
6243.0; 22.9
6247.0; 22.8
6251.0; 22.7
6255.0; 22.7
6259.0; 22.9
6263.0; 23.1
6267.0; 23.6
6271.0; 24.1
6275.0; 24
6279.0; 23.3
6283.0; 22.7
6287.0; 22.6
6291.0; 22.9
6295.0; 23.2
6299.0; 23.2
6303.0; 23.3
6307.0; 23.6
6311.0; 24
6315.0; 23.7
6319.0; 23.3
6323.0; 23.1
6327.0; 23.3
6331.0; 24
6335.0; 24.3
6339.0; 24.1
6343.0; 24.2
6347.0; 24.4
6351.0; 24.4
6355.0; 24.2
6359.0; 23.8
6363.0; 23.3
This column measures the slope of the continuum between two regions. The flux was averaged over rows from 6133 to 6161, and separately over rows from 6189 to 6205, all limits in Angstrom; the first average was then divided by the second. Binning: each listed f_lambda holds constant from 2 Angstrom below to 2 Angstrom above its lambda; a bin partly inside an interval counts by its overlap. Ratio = 1.009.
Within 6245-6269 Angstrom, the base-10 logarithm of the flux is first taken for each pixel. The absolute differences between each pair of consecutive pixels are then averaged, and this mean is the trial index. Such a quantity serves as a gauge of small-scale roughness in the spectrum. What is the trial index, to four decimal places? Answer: 0.0038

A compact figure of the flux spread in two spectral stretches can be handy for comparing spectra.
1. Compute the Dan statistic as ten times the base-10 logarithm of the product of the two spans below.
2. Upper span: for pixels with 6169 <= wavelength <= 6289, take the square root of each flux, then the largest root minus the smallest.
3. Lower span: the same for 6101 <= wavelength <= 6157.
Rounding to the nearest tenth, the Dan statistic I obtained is -12.5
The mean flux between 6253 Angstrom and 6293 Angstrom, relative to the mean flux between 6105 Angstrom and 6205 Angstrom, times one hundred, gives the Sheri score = 98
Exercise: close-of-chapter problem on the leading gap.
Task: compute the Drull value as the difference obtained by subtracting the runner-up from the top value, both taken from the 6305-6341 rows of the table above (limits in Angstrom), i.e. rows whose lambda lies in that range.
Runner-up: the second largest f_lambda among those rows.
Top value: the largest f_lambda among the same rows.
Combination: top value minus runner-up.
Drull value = 0.20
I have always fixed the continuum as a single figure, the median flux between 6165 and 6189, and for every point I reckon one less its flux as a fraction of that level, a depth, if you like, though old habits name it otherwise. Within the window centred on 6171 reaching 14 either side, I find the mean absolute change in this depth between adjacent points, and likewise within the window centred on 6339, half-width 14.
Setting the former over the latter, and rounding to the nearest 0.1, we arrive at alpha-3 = 1.1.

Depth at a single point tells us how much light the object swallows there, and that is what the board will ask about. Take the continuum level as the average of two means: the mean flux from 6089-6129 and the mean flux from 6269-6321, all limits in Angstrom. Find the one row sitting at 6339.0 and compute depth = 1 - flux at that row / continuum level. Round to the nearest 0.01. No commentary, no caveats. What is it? -0.03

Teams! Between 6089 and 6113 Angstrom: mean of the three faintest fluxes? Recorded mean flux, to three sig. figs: 22.5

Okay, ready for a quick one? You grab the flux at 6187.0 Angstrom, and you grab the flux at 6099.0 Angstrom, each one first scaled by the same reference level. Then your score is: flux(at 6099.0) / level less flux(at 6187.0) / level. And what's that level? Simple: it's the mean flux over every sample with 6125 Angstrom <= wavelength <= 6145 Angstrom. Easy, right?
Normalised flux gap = -0.021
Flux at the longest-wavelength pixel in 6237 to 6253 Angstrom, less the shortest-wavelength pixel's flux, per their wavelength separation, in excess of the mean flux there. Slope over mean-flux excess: -22.8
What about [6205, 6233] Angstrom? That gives -23.8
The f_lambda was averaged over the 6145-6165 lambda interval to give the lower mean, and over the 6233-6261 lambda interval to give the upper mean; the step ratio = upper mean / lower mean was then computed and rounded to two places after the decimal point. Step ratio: 0.96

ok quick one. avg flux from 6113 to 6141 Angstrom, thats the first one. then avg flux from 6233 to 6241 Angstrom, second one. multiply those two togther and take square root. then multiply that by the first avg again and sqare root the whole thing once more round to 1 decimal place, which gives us 24.0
